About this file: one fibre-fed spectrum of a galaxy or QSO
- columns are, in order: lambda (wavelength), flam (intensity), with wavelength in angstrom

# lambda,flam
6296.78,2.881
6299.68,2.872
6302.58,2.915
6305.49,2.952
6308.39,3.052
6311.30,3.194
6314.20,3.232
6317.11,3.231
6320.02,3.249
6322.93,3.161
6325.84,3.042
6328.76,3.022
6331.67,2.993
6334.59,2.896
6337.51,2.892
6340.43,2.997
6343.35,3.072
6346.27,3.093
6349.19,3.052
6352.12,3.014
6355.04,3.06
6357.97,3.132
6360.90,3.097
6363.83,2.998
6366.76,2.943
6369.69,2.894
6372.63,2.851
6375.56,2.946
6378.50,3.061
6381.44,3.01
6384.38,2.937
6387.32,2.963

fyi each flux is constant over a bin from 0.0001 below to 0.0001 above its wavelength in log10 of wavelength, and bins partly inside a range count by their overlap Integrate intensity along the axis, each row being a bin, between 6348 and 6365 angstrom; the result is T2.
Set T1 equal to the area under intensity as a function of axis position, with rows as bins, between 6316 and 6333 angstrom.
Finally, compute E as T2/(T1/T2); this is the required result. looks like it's 51.1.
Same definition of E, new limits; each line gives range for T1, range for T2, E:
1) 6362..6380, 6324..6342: 54.1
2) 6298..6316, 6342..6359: 49.8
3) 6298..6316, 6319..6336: 49.3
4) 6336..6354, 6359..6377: 52.2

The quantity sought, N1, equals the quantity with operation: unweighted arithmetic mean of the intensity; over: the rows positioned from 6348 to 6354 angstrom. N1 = 3.03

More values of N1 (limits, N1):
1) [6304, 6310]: 3.00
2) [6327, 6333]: 3.01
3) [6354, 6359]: 3.10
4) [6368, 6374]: 2.87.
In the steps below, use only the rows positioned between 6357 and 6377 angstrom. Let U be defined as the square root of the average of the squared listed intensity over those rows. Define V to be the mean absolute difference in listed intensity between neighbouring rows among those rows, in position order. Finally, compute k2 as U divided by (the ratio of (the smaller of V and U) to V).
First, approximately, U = 2.98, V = 0.0627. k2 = 2.98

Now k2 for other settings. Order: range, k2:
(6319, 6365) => 3.05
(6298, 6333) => 3.08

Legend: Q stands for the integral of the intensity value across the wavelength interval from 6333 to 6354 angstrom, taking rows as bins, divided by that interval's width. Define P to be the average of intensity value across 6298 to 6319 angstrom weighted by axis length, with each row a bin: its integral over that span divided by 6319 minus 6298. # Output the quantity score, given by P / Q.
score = 1.021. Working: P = 3.07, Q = 3.00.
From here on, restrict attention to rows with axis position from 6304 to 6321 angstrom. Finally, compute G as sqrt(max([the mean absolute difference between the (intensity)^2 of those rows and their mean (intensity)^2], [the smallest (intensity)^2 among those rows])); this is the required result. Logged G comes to 2.95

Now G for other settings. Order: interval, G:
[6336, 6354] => 2.89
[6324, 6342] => 2.89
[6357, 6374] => 2.85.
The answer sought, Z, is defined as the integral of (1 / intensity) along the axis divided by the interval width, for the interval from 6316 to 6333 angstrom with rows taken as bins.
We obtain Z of 0.321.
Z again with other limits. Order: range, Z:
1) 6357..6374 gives 0.336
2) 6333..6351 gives 0.333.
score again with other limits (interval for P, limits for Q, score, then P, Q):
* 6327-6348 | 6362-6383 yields 1.012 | 3.00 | 2.96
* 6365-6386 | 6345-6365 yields 0.963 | 2.95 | 3.06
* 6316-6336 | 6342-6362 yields 1.003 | 3.08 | 3.07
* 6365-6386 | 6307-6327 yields 0.931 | 2.95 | 3.17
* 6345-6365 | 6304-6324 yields 0.972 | 3.06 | 3.15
